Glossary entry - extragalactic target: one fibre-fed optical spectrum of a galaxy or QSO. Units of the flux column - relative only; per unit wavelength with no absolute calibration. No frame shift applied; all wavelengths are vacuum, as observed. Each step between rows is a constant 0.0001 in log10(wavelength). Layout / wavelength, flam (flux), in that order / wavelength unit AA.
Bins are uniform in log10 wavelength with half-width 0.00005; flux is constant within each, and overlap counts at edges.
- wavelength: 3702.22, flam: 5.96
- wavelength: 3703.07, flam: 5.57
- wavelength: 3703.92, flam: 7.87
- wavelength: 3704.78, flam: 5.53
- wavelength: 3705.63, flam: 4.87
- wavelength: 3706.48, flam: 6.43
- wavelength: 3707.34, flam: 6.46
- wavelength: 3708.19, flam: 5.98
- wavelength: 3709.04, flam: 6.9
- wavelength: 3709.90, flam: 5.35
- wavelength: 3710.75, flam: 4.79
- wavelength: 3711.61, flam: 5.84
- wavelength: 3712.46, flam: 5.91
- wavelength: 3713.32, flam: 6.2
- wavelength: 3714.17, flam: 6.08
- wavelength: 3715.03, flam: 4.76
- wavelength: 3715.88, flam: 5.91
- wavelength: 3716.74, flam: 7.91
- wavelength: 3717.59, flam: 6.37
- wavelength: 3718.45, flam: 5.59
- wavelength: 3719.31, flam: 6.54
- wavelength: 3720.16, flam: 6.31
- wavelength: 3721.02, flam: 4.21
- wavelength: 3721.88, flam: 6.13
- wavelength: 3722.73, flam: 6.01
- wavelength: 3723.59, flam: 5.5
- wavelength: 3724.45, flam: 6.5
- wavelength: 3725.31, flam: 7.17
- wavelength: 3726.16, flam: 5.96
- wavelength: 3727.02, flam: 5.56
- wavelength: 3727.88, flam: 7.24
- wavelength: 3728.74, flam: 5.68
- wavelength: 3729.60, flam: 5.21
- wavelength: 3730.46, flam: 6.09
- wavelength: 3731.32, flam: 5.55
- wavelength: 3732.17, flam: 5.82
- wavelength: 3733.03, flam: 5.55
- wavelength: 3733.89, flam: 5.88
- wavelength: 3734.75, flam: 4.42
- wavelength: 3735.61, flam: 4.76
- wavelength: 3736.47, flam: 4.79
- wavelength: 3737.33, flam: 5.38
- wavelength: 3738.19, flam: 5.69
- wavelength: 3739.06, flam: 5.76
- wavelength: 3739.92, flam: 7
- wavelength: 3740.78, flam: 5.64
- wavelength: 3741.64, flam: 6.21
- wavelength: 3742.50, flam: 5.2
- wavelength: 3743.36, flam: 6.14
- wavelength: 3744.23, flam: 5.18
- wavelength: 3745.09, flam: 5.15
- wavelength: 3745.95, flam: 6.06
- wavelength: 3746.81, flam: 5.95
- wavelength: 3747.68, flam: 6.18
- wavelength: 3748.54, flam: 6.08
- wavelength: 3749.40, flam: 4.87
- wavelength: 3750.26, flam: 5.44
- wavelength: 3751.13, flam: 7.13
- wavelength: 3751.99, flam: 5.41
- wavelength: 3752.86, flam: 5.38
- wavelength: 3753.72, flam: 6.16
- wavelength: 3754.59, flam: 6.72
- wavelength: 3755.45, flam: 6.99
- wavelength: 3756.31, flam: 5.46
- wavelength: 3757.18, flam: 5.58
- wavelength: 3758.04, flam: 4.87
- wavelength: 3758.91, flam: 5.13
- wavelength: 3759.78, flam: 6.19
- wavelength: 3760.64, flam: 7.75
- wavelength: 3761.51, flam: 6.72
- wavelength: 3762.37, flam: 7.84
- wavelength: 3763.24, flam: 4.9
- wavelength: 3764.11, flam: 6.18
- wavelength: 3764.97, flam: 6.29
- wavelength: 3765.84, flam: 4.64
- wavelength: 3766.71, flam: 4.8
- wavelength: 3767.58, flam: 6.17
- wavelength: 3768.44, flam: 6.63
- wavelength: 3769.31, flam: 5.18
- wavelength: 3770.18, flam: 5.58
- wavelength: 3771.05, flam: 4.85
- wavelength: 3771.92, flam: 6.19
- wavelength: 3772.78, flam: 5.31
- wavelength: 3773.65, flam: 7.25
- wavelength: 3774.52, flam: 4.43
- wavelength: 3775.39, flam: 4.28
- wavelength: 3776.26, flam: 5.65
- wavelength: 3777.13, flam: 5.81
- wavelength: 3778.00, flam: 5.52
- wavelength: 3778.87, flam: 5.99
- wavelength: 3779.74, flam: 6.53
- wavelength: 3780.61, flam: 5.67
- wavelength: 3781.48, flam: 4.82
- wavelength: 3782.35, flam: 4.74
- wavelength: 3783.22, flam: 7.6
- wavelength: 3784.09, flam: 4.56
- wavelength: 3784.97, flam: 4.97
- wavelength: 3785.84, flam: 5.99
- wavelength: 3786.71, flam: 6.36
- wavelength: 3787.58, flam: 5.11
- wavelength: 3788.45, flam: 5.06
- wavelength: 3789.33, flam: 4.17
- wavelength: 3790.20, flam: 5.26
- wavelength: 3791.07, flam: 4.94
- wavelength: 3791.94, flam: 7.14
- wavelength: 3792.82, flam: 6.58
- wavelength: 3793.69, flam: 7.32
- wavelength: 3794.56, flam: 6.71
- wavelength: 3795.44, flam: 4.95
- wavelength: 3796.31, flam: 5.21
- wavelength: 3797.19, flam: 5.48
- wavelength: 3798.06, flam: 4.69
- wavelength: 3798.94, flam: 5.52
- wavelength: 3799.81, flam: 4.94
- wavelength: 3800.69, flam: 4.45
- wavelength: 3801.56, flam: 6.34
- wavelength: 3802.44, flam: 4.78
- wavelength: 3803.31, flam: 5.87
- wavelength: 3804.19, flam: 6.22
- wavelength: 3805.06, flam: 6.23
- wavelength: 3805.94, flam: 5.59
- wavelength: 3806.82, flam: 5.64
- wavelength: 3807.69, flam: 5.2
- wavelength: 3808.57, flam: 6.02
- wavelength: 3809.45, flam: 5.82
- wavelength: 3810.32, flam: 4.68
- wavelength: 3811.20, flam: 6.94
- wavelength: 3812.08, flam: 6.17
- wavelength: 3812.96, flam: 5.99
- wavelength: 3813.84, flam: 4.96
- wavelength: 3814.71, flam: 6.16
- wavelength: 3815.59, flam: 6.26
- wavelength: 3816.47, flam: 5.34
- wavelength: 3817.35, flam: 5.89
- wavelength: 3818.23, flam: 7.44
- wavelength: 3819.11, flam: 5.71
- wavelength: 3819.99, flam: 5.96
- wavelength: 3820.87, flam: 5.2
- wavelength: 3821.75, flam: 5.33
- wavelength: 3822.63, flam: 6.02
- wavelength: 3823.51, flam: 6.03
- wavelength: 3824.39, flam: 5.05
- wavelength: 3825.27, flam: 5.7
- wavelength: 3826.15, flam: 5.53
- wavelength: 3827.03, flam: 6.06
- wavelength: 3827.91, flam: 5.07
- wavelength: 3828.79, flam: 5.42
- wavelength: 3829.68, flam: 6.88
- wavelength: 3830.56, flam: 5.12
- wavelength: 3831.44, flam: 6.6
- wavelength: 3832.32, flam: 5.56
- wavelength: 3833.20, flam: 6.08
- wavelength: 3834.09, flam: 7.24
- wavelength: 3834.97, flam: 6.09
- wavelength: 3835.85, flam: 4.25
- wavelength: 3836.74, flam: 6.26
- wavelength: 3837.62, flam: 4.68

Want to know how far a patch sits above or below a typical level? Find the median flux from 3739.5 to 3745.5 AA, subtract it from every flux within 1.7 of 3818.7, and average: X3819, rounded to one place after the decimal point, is 0.6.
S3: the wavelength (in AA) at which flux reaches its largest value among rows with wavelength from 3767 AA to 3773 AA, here 3768.44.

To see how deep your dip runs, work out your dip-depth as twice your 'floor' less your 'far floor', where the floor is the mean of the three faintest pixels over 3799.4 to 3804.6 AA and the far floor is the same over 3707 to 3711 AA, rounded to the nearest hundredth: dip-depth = 4.07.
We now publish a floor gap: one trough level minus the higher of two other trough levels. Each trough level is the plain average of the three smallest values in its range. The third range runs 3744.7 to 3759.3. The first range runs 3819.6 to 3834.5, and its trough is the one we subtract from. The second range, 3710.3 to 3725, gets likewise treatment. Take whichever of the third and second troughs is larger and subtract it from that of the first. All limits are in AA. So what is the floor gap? 0.1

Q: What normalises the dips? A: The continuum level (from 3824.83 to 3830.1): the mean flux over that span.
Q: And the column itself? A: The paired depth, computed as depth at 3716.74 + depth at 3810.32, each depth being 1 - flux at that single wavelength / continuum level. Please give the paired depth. -0.18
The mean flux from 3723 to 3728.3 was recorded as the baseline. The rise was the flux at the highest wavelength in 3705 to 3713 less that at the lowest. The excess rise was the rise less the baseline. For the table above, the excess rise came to -5.3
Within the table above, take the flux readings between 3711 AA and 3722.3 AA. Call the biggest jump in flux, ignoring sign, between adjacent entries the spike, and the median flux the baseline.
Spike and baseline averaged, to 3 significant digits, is 4.09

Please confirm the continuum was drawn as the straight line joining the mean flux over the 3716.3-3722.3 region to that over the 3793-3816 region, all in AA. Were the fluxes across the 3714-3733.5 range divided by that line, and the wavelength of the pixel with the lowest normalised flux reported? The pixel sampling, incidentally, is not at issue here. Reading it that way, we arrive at 3721.02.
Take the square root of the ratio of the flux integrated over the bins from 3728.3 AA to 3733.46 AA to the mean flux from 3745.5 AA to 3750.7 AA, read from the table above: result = 2.25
